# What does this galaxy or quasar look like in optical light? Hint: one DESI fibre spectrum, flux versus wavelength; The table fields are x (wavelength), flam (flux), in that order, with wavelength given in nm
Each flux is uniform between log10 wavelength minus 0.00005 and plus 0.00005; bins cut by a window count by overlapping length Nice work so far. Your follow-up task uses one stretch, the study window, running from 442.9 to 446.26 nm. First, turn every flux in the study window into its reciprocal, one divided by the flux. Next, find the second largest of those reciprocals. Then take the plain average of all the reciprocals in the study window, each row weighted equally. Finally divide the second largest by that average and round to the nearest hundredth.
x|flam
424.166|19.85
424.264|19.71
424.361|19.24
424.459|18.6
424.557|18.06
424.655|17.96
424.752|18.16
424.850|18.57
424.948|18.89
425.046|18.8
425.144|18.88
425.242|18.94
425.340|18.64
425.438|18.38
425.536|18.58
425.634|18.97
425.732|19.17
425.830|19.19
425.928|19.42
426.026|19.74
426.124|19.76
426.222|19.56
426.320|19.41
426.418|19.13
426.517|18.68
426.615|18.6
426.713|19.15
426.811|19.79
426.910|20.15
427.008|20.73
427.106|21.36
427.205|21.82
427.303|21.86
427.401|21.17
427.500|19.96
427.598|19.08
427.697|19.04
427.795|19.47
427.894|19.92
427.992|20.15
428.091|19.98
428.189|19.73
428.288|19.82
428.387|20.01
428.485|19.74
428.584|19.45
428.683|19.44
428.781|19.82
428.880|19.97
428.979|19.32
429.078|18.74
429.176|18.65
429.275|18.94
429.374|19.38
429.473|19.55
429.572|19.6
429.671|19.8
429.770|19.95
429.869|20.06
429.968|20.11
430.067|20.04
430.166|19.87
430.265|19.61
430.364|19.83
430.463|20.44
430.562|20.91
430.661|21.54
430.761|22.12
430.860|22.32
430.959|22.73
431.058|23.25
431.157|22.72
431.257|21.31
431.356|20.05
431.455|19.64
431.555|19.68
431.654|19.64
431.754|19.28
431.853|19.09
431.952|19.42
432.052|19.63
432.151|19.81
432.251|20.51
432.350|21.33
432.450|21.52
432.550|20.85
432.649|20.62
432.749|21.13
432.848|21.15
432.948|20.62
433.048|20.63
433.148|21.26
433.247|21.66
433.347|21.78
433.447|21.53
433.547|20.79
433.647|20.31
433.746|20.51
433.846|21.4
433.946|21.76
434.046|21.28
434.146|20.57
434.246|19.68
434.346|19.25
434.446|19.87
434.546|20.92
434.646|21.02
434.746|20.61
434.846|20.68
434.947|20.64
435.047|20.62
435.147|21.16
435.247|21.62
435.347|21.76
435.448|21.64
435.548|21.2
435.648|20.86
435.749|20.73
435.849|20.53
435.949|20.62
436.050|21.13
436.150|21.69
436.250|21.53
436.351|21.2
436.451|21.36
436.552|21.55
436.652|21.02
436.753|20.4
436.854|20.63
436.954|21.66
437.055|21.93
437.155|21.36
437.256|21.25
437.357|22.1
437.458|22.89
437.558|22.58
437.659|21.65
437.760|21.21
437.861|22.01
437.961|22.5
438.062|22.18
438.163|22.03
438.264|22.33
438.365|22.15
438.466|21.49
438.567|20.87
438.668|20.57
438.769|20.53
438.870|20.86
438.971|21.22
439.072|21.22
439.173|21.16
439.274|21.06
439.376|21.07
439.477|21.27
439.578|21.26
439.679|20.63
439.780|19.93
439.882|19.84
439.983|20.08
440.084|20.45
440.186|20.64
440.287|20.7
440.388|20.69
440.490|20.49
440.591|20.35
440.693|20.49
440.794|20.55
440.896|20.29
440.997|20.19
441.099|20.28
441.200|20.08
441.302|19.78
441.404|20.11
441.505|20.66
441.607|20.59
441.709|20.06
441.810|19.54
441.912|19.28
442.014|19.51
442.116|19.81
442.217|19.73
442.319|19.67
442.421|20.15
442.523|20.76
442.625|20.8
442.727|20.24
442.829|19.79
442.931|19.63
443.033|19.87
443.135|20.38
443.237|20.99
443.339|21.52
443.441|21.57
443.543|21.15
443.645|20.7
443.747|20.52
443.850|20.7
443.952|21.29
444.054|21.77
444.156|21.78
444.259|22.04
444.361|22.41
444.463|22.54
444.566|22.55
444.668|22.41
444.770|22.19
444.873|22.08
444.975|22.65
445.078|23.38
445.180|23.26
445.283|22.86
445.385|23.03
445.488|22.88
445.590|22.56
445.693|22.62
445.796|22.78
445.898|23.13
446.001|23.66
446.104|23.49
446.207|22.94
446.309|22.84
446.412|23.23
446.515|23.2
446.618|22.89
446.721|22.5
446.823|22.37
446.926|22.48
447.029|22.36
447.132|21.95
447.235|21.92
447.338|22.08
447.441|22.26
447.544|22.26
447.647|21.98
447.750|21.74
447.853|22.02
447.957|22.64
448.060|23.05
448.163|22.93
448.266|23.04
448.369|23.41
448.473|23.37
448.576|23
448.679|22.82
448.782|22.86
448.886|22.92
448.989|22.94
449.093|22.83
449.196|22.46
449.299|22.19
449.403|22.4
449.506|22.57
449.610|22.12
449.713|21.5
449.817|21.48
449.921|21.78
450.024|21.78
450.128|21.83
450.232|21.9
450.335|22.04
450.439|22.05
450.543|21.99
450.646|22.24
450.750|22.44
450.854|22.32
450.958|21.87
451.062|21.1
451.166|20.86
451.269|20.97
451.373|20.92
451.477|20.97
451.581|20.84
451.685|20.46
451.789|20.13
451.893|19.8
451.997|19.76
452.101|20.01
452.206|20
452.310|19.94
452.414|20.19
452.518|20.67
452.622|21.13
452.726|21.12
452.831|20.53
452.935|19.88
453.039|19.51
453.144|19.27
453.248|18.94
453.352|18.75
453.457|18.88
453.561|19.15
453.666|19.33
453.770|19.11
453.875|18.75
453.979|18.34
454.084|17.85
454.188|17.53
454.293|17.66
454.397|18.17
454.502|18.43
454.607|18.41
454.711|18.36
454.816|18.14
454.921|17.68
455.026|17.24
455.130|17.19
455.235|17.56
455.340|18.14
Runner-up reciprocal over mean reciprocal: 1.11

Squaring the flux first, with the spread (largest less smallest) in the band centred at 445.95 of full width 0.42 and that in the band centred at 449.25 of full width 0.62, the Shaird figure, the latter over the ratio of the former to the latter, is 28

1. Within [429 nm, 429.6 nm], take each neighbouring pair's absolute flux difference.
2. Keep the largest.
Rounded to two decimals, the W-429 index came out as 0.44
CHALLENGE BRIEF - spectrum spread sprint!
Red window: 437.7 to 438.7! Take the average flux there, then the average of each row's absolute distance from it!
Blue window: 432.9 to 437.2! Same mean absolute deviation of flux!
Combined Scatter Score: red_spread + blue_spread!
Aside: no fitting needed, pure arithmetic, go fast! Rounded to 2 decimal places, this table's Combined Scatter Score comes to 1.05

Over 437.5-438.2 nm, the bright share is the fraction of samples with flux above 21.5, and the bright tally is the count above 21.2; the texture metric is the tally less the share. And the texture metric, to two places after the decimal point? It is 6.14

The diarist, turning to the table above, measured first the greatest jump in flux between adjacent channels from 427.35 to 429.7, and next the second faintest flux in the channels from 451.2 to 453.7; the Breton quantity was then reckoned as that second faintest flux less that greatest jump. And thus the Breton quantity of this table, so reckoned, 17.7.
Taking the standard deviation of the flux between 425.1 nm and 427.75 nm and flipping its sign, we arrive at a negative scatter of -1.0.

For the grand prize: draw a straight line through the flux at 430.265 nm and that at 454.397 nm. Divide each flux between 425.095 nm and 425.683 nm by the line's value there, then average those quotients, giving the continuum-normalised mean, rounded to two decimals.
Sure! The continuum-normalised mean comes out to 0.94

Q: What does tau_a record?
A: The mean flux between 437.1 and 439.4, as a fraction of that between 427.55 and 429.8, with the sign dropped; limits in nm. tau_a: 1.10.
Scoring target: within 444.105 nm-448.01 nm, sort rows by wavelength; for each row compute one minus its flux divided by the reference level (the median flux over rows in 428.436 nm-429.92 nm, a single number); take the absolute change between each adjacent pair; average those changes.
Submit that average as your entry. 0.0129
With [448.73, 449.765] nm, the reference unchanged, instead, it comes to 0.0130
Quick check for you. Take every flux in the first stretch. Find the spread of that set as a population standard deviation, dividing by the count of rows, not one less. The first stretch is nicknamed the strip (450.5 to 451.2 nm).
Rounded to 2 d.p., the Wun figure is 0.57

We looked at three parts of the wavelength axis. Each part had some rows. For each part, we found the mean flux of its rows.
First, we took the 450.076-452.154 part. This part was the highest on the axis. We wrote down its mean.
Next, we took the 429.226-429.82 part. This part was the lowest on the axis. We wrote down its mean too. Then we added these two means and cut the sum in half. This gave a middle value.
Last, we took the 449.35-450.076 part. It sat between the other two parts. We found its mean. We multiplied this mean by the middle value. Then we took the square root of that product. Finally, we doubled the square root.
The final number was 42.3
